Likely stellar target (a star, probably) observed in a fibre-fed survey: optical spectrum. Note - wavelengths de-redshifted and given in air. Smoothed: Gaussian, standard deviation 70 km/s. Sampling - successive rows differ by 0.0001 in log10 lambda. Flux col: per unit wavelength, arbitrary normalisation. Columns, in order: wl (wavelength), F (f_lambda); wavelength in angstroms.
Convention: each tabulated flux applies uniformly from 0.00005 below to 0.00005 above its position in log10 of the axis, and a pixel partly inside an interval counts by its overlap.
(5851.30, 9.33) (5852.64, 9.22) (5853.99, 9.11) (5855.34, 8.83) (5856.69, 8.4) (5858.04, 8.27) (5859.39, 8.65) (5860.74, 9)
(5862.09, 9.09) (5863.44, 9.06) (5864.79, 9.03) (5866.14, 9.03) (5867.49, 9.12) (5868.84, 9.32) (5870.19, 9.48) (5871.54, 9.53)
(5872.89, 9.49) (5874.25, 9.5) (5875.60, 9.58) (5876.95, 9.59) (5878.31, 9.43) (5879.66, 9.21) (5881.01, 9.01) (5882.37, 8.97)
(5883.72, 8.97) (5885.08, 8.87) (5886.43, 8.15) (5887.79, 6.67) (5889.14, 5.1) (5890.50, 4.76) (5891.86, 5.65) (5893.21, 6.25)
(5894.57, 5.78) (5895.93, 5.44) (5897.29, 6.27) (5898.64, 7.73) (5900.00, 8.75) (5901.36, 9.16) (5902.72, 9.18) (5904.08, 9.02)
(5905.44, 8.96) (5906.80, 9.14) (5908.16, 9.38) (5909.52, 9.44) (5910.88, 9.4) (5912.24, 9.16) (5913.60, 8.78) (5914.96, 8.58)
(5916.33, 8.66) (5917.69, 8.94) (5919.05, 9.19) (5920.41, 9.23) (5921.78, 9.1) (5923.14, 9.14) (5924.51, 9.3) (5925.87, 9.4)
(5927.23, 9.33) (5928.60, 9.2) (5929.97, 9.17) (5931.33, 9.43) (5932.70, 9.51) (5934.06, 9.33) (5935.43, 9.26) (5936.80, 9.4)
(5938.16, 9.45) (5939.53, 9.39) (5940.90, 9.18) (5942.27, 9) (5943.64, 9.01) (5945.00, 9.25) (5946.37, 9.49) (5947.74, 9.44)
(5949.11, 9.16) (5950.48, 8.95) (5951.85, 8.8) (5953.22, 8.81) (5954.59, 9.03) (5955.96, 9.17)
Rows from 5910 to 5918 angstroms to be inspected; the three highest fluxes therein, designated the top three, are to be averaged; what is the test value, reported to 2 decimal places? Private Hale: 9.17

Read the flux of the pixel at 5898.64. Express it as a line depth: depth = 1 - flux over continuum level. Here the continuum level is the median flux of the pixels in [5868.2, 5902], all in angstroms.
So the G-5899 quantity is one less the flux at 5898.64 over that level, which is 0.14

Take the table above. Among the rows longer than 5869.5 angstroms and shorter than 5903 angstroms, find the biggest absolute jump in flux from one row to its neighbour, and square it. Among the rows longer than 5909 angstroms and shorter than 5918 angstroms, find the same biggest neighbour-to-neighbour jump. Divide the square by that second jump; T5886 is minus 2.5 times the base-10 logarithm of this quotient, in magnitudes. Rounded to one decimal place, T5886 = -2.0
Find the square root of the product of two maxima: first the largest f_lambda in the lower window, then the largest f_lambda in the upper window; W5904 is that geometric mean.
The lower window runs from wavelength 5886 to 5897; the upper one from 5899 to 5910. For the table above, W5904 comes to 8.77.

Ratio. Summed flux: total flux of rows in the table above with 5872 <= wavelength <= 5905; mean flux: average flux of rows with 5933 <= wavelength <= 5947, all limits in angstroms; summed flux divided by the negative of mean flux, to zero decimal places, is -21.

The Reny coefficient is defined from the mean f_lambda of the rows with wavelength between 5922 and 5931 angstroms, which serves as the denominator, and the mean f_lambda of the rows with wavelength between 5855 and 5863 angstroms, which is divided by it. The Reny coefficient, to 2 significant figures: 0.94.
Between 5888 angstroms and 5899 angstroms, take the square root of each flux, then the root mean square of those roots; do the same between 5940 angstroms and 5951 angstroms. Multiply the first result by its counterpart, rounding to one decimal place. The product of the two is 7.3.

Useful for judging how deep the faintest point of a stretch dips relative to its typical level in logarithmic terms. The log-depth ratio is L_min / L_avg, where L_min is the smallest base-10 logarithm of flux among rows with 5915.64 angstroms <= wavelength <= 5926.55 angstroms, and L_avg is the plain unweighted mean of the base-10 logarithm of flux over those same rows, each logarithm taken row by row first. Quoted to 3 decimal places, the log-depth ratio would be 0.977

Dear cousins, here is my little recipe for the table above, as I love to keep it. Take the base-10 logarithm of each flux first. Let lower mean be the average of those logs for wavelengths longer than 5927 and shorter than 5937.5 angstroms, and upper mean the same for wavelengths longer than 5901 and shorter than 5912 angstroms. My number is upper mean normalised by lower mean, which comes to 0.994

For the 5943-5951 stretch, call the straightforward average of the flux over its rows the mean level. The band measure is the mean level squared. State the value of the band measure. 85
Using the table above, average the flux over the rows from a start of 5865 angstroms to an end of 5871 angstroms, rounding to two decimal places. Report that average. 9.24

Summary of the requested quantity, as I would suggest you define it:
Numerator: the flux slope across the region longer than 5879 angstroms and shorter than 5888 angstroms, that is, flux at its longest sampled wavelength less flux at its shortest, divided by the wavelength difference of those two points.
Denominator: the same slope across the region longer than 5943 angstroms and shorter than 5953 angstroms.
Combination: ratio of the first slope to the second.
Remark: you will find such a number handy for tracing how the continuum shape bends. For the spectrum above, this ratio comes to 12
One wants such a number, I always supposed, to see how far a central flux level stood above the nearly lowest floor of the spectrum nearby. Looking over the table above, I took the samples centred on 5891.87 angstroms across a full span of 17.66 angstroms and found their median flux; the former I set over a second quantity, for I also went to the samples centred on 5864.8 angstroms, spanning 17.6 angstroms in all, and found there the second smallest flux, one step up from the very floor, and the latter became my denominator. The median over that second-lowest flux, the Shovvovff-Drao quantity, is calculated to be 0.75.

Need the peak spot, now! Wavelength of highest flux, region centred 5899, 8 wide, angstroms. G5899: 5902.72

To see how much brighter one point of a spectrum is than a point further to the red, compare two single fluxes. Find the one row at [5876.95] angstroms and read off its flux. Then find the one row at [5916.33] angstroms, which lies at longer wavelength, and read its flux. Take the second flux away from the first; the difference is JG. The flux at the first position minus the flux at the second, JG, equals 0.93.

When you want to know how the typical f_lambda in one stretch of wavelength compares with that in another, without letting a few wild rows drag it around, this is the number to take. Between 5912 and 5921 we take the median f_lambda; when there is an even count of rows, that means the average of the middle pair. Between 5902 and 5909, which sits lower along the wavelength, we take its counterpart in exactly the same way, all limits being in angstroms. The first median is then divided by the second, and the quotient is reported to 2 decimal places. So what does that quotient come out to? 0.98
